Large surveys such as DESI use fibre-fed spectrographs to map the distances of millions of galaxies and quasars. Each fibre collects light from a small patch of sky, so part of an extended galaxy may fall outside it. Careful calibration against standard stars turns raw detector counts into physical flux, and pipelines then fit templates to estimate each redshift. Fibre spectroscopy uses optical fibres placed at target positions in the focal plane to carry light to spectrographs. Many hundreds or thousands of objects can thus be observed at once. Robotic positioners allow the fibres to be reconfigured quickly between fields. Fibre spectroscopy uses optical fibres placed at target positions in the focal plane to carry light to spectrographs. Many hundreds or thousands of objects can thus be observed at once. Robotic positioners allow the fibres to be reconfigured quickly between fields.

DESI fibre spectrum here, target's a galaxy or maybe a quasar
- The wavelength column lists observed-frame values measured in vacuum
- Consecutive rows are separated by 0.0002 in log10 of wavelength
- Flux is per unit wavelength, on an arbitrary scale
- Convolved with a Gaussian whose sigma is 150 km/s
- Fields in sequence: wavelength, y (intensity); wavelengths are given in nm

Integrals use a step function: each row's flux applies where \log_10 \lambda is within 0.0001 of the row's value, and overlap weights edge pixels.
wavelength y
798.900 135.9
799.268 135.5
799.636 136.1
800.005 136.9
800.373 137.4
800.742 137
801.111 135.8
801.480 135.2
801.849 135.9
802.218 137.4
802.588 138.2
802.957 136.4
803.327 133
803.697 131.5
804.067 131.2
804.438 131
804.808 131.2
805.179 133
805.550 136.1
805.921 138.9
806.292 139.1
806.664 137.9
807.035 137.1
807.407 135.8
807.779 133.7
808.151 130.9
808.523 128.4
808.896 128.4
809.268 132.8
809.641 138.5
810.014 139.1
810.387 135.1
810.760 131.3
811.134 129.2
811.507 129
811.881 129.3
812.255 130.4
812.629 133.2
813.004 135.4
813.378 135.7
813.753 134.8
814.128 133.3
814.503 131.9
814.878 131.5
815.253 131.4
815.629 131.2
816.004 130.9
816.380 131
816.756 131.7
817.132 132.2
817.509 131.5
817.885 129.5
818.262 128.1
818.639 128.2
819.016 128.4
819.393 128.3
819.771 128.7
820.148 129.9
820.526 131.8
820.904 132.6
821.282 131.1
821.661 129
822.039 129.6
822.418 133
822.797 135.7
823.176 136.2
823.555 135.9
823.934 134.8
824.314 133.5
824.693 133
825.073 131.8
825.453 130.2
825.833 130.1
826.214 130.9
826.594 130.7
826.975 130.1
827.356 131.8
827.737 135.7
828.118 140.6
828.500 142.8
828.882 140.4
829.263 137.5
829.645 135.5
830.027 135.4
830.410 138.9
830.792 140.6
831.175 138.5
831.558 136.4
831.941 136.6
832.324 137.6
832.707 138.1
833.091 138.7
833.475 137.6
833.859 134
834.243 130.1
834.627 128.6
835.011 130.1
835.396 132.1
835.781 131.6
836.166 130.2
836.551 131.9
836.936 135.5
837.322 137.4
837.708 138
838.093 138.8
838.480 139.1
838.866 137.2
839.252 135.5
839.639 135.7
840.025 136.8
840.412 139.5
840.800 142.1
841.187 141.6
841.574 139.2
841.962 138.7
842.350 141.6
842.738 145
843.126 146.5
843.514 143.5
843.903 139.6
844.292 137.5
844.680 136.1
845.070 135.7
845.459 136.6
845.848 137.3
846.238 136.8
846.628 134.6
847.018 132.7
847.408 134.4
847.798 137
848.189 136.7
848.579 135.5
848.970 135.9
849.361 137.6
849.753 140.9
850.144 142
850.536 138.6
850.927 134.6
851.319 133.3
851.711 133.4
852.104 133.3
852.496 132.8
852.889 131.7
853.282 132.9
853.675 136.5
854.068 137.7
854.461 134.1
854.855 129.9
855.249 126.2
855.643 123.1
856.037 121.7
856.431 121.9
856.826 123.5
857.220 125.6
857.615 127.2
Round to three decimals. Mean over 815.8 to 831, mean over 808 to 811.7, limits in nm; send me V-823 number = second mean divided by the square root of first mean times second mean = 0.997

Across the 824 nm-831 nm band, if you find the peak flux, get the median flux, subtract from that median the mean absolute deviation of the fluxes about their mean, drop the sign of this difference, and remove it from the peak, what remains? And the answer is 12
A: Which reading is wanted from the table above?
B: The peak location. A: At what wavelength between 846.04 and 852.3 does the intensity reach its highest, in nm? 850.144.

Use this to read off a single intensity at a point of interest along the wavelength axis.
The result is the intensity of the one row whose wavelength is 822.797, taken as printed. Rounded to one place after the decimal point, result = 135.7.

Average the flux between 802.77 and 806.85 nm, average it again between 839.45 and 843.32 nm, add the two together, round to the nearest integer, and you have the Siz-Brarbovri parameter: 275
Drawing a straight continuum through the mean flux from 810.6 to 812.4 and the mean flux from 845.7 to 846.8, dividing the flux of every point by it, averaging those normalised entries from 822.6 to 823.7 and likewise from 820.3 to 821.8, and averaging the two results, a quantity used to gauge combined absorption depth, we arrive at 1.01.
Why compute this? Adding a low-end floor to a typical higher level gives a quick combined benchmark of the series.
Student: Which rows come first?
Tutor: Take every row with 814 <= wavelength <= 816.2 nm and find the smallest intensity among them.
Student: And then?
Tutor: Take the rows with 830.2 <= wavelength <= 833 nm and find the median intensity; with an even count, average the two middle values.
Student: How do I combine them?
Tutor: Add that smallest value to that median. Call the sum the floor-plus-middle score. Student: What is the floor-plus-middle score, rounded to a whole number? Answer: 269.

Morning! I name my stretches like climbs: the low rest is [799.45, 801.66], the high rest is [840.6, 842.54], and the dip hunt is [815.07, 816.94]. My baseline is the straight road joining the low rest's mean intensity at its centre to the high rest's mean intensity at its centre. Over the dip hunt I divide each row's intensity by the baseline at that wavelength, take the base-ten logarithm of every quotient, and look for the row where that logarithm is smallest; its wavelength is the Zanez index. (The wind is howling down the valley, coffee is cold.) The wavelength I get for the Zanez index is 816.004 nm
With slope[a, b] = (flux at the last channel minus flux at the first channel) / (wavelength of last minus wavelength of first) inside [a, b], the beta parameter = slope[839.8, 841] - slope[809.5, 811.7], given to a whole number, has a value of 12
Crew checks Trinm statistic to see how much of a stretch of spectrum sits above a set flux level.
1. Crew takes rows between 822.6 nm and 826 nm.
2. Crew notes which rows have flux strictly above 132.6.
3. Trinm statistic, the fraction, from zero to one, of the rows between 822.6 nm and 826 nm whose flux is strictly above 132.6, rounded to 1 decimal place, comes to 0.7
